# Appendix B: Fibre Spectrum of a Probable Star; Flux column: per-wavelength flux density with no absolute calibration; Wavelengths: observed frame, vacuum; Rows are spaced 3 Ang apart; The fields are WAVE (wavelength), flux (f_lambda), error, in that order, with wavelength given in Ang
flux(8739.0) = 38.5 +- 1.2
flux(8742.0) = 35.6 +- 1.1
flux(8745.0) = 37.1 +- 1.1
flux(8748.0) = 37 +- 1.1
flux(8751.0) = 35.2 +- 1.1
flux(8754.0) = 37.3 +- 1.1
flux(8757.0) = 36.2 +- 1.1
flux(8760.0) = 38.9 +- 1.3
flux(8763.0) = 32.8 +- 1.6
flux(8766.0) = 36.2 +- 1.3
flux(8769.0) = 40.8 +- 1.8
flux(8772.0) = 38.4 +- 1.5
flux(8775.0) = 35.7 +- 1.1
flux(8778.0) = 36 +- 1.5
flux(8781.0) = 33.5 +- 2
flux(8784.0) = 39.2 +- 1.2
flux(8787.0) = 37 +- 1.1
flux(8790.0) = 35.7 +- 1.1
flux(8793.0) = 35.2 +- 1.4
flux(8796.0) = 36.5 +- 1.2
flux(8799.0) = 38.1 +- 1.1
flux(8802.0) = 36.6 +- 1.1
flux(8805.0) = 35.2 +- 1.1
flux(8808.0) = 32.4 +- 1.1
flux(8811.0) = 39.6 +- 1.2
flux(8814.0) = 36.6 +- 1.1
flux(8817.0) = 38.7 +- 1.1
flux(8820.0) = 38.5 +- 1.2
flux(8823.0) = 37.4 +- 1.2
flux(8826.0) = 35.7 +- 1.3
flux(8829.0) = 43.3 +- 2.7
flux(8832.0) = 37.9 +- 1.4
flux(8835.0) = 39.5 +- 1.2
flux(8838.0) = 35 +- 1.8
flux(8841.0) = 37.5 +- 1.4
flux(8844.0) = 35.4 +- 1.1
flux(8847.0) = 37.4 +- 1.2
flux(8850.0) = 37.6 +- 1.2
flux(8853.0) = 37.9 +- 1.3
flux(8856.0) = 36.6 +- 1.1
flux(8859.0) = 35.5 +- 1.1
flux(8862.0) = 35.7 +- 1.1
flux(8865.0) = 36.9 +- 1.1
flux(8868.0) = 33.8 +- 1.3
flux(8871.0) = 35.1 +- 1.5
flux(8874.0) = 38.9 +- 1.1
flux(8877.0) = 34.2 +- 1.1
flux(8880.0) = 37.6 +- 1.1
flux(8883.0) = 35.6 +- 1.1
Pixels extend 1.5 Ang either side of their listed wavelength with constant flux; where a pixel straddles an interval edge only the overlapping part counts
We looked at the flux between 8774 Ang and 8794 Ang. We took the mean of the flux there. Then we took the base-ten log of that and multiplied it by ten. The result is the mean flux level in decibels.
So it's 15.57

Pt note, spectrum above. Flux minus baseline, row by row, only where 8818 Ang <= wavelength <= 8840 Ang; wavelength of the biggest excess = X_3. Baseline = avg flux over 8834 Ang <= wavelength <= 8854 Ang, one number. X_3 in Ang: 8829.0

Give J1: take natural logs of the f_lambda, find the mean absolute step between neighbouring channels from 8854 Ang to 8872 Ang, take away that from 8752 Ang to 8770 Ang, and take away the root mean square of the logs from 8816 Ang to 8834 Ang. -3.71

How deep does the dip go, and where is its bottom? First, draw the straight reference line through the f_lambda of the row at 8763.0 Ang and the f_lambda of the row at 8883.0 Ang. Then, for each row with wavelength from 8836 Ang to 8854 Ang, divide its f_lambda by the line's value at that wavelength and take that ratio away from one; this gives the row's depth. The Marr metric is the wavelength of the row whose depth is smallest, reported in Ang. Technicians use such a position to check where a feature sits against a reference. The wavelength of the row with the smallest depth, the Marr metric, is 8853.0 Ang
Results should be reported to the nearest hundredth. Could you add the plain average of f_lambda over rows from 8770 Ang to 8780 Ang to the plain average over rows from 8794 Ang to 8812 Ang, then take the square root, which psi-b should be 8.55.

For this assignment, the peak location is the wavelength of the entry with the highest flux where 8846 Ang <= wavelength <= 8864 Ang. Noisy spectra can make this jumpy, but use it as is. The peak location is 8853.0 Ang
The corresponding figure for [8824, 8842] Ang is 8829.0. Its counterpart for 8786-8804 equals 8799.0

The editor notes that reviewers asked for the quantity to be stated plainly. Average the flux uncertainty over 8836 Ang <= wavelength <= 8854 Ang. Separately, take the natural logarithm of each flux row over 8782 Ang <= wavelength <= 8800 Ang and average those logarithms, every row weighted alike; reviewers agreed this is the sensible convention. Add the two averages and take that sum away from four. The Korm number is -0.94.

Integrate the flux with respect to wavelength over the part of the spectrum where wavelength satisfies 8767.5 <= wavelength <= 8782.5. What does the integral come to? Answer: 553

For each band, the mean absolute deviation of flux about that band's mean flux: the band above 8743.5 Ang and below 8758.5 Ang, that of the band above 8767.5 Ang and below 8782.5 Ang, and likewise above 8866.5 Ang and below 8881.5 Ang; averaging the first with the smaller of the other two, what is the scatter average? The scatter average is 1.3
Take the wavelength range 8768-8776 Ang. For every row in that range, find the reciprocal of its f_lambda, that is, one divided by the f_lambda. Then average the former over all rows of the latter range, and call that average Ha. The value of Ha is 0.0262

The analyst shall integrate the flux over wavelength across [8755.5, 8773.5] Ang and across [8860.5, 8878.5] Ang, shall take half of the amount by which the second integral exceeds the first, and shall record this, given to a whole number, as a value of -13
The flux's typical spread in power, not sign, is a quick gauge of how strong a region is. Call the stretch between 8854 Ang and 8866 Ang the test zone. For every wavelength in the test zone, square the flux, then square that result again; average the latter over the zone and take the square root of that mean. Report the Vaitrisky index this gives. 1310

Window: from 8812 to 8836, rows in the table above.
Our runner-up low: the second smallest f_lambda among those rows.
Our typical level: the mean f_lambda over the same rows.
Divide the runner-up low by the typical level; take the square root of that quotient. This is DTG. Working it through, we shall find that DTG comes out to 0.976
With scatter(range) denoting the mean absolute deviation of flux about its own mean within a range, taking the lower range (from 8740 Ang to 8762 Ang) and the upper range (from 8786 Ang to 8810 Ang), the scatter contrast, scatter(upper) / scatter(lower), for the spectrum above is 1.3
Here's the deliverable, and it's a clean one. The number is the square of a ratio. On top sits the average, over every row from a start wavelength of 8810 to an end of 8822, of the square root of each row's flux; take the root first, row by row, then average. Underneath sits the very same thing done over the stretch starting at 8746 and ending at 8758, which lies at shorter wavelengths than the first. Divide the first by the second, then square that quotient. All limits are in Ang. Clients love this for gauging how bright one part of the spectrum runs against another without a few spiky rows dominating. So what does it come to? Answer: 1.05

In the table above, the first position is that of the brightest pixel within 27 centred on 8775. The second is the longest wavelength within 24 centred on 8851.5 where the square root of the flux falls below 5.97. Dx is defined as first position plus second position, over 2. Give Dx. 8814.0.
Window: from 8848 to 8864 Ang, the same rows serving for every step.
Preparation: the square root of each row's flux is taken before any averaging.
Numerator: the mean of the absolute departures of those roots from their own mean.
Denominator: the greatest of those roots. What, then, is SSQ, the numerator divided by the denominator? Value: 0.012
